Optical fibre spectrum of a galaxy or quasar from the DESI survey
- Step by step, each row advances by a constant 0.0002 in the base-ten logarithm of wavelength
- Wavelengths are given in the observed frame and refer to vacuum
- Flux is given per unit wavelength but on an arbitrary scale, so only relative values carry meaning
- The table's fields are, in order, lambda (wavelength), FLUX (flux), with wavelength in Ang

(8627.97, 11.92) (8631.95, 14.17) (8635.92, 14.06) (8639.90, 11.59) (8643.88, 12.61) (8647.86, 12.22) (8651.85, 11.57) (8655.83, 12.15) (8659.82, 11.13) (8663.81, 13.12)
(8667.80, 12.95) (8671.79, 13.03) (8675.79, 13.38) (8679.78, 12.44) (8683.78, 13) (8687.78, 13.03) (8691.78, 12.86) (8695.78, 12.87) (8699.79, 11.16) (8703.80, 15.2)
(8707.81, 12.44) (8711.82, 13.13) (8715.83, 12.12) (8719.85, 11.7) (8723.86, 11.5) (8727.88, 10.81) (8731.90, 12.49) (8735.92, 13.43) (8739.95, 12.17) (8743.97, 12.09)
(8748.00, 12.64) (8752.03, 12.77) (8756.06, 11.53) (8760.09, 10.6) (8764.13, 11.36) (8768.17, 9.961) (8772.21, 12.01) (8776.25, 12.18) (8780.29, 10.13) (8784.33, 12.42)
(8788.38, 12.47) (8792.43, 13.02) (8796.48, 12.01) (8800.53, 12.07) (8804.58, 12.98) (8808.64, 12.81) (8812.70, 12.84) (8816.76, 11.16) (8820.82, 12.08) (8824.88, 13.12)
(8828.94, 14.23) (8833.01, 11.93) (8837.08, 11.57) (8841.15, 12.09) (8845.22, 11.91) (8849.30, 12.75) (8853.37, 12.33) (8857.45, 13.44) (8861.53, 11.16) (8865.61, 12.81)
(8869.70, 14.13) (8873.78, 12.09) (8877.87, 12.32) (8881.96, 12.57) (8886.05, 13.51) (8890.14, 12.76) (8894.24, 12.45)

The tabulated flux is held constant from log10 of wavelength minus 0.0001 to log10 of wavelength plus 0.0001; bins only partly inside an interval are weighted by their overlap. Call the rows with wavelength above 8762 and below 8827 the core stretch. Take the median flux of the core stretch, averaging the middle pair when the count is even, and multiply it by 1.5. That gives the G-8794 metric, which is 18.2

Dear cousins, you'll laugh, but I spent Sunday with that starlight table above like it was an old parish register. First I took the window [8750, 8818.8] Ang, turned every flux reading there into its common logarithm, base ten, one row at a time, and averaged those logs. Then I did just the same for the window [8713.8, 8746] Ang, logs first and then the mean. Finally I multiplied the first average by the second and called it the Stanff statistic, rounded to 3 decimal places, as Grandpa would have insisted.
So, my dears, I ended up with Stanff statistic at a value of 1.160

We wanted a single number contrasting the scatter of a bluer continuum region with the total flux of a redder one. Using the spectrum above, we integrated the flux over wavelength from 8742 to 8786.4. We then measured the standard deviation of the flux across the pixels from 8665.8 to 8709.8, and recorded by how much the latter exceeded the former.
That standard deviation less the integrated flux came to -514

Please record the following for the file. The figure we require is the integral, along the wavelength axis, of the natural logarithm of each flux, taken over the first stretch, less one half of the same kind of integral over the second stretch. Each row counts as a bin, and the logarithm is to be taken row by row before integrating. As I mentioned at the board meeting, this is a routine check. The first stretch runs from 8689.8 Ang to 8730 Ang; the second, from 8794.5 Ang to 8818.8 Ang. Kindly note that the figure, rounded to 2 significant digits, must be 70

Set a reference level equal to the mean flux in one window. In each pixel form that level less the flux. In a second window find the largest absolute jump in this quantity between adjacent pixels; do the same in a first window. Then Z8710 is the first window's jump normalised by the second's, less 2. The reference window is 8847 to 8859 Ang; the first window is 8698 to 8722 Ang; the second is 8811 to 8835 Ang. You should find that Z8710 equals -0.24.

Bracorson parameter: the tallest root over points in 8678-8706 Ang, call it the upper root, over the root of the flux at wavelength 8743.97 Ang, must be 1.12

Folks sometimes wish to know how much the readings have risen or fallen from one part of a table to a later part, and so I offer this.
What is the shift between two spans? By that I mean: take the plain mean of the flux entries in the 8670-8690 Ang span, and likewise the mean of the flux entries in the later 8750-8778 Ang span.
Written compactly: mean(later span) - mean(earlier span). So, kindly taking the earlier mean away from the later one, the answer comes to -1.5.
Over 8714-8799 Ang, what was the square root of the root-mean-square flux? 3.45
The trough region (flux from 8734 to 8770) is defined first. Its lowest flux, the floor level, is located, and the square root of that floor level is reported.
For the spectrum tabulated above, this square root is 3.16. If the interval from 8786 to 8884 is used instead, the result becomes 3.34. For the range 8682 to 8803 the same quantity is 3.16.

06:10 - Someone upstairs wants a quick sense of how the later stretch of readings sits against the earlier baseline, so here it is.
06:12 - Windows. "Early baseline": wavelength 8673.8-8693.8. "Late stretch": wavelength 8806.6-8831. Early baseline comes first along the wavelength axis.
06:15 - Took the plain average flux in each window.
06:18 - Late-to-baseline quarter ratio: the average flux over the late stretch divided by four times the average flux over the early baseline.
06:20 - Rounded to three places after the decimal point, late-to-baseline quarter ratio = 0.245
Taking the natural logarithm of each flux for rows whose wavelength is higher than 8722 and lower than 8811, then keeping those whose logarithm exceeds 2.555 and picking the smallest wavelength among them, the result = 8735.92 Ang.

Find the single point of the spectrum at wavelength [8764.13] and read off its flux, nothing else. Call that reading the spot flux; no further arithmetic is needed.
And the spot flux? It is 11.36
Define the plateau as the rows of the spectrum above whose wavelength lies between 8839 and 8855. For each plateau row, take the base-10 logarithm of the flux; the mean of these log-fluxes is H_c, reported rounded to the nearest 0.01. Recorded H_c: 1.09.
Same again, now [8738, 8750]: 1.09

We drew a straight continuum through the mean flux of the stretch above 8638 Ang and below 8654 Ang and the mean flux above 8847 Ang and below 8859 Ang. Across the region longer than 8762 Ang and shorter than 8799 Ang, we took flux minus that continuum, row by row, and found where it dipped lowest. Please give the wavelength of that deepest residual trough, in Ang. 8768.17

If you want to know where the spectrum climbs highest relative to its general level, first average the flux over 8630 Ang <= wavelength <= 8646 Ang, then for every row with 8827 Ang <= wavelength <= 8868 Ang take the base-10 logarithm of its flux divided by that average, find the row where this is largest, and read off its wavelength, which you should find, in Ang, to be 8828.94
